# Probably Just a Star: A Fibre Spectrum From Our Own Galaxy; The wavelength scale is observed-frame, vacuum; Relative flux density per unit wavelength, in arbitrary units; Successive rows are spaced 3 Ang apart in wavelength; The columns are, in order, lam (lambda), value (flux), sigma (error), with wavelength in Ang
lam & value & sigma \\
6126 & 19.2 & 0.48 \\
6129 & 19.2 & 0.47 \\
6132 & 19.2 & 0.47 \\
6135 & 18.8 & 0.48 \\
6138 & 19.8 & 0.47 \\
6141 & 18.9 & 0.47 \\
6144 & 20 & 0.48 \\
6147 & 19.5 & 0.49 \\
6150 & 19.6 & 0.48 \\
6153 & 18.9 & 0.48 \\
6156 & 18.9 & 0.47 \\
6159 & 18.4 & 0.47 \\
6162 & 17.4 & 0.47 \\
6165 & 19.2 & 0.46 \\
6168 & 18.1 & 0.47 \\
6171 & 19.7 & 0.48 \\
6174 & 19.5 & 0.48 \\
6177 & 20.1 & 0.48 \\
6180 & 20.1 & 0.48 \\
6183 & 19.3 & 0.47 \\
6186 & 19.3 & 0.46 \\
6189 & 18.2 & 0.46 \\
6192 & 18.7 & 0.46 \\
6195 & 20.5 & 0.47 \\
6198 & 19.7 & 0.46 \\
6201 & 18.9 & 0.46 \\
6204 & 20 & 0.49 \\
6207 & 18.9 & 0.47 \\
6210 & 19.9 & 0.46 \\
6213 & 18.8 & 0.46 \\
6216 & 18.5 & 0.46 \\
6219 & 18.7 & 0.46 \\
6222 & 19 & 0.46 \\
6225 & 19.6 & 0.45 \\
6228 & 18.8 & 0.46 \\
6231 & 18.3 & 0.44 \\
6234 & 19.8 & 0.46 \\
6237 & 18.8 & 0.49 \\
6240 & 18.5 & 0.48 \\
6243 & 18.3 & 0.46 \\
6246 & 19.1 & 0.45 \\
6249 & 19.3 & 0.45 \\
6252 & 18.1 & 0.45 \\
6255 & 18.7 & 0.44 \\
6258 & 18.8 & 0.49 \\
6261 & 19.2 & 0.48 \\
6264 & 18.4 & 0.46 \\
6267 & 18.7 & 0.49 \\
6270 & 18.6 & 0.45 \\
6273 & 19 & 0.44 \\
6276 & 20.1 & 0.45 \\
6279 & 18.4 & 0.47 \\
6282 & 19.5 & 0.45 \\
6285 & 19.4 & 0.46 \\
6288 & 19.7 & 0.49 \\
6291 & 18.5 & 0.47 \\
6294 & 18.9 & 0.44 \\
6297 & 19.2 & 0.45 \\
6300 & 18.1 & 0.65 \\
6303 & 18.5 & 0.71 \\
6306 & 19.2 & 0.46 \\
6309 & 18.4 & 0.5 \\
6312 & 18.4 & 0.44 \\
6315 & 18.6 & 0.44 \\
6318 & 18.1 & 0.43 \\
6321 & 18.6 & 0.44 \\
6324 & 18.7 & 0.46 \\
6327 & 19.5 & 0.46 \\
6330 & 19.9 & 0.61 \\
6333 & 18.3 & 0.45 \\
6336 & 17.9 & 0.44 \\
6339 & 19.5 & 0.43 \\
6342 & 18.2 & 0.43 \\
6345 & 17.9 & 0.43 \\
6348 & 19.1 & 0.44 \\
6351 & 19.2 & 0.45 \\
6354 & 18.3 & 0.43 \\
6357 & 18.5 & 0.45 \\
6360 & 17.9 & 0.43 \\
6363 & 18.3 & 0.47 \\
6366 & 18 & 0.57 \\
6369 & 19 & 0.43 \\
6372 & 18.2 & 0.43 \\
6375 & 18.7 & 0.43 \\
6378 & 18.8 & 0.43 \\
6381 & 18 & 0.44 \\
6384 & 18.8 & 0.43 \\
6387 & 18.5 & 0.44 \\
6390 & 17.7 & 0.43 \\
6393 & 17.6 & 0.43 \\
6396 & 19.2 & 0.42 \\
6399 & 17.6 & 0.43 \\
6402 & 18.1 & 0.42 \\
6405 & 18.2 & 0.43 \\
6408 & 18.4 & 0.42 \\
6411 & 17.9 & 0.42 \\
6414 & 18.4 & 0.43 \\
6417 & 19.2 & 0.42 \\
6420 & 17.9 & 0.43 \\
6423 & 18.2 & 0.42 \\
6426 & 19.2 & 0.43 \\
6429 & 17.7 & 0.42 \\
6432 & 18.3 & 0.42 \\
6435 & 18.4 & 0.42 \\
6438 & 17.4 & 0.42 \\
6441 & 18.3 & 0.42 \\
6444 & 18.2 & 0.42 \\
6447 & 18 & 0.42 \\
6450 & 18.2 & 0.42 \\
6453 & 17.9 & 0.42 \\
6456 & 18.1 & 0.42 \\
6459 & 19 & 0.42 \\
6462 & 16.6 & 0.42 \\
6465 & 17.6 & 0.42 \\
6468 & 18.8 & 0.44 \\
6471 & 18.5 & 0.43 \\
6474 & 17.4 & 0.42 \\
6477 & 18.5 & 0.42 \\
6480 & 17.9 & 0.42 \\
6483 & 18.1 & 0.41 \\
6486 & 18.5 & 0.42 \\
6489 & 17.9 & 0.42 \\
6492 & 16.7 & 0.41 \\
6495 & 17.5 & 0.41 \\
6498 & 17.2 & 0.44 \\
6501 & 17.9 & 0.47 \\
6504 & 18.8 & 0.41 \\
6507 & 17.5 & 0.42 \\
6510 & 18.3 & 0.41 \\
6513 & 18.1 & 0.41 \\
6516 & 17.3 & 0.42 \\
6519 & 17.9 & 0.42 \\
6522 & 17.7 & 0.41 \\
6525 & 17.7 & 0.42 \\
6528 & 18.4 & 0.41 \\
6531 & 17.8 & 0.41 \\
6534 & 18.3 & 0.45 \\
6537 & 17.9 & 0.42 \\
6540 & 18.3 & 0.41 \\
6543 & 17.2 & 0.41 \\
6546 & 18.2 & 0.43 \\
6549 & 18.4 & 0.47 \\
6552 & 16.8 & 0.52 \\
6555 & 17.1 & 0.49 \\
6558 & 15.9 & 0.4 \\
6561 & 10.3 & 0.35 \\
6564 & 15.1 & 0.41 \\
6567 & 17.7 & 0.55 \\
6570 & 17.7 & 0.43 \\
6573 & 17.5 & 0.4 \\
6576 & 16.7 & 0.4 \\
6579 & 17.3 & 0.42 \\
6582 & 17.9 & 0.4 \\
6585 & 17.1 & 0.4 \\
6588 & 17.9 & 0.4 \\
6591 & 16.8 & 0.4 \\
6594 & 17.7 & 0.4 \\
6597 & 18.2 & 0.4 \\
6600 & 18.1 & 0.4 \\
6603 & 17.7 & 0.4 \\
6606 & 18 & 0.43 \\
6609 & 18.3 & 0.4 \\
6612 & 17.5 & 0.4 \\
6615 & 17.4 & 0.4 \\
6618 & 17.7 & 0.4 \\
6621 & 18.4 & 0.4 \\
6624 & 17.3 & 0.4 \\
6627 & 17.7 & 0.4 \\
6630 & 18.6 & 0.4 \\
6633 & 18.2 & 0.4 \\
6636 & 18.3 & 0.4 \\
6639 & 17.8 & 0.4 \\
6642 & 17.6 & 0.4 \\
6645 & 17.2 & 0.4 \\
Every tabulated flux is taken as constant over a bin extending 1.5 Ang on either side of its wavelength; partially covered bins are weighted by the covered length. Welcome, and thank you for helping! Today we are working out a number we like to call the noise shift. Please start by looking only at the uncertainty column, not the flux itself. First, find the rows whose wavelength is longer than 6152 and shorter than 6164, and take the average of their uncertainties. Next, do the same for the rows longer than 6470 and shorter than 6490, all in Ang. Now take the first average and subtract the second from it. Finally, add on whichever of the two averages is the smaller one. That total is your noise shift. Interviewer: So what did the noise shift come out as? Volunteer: 0.472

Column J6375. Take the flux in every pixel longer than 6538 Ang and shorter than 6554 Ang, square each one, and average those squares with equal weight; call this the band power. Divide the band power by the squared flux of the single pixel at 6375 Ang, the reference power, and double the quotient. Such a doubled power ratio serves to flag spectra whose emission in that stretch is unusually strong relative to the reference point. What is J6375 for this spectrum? 1.81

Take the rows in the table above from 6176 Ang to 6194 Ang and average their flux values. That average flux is 19.3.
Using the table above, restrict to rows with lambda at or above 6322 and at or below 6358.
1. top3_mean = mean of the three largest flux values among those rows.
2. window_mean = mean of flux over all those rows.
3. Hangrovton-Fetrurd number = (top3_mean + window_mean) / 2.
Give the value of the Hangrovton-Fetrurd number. 19.19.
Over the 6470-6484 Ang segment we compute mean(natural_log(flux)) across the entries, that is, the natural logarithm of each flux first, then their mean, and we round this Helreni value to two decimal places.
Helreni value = 2.89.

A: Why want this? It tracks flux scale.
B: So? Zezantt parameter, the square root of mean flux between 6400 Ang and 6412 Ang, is 4.26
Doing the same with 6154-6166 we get 4.30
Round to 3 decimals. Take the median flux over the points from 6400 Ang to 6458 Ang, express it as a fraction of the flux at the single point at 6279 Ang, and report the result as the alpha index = 0.989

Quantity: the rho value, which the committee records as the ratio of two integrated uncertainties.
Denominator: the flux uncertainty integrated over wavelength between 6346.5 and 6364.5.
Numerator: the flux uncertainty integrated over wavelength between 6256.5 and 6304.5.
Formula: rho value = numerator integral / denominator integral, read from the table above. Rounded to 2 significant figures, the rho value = 2.9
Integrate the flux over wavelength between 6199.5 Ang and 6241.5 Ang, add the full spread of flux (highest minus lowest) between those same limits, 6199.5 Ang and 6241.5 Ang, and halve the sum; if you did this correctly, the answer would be 401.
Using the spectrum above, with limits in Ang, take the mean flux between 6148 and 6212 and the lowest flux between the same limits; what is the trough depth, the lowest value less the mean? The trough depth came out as -1.80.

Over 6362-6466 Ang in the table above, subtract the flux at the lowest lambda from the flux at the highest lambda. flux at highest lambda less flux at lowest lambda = -0.7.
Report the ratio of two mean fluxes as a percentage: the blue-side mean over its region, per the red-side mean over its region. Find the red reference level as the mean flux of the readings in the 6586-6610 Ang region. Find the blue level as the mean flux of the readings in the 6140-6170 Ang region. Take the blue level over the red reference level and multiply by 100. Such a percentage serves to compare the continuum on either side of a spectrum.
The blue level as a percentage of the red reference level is 106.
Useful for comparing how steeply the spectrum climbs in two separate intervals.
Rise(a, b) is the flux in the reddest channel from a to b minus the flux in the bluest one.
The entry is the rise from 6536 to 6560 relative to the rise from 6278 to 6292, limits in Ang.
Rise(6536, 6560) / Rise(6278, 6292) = -20.0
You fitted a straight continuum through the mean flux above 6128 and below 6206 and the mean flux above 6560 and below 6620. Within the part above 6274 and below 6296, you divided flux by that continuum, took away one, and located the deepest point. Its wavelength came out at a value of 6279 Ang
